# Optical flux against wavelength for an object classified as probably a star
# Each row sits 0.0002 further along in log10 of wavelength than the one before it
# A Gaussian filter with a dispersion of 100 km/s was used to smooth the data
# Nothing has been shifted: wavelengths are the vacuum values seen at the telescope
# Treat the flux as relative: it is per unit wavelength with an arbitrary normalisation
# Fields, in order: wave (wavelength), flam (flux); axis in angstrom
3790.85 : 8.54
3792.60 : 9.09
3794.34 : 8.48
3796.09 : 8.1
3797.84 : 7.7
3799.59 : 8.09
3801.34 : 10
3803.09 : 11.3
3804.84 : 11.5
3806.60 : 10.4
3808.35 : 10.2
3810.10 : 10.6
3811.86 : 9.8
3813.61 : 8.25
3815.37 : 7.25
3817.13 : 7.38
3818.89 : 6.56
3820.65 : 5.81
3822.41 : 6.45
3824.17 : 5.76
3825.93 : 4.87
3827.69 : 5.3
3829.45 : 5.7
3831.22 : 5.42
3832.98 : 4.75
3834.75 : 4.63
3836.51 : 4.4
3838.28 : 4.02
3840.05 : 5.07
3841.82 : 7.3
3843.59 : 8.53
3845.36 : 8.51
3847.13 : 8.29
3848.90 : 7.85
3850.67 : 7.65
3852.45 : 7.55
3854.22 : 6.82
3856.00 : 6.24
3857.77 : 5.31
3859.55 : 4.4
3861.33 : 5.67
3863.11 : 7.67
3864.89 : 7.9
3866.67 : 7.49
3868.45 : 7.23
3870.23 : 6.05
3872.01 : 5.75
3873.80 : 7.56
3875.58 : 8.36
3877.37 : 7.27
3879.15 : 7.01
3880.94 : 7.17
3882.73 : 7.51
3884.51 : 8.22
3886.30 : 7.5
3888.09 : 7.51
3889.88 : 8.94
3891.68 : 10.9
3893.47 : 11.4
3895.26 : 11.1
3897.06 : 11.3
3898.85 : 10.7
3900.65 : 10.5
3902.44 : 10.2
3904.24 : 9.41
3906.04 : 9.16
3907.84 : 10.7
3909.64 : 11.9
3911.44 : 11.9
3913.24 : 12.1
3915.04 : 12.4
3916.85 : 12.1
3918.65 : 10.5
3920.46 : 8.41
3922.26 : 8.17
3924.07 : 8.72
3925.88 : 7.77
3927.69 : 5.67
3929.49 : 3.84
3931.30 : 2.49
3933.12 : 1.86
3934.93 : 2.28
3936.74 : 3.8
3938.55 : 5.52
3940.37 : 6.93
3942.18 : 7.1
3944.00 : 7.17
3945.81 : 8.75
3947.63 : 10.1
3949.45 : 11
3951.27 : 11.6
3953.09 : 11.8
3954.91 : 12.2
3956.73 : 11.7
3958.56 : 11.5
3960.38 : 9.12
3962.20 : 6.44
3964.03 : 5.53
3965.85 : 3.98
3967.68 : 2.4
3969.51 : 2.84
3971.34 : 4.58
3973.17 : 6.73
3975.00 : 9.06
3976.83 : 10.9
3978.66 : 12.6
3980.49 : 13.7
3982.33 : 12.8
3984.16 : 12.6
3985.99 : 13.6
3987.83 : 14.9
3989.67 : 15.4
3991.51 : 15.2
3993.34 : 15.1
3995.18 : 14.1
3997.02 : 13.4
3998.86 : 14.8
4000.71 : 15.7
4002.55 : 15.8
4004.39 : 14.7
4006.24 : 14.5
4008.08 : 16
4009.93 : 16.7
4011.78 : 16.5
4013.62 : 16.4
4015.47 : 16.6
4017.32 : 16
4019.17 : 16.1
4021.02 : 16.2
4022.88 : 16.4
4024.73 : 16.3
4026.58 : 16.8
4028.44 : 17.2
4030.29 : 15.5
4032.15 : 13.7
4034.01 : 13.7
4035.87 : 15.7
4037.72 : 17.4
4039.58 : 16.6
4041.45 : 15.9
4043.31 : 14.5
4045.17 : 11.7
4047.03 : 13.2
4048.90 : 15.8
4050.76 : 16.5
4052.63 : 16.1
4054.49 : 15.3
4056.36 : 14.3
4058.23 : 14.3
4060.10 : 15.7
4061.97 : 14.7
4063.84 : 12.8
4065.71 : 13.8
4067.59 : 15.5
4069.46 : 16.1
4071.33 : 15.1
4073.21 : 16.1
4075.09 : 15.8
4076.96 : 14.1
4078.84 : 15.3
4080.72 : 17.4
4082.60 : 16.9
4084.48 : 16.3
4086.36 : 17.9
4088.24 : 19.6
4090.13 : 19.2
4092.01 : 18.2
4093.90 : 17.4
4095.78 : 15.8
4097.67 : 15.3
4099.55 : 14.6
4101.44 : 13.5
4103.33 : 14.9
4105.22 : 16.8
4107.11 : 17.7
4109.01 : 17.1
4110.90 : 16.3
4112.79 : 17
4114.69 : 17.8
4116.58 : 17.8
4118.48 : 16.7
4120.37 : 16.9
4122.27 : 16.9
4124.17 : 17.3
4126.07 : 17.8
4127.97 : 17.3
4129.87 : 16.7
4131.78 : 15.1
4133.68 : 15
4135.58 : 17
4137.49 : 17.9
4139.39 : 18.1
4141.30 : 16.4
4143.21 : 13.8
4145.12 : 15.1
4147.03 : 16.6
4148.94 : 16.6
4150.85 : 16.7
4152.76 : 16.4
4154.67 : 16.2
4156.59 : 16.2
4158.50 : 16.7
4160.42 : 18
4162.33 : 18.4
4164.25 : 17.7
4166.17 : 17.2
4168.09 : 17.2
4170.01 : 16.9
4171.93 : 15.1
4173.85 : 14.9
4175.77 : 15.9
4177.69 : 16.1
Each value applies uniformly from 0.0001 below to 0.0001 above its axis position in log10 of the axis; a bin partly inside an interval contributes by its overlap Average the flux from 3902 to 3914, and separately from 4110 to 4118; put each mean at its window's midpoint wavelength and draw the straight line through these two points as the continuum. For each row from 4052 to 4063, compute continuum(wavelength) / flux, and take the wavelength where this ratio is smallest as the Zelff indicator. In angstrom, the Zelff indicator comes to 4052.63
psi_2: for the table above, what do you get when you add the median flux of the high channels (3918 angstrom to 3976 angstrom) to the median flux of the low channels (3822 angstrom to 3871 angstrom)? 13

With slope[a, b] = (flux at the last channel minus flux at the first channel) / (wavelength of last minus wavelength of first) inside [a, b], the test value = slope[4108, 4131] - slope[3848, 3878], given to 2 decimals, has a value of 0.00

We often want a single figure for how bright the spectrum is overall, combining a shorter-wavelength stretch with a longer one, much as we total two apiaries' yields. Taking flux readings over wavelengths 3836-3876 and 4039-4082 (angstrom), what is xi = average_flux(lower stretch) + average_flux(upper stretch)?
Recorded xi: 22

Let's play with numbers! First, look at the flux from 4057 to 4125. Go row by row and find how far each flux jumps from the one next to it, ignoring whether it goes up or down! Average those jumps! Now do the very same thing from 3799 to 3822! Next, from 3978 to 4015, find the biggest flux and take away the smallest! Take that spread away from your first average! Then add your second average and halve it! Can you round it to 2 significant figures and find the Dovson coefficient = -1.1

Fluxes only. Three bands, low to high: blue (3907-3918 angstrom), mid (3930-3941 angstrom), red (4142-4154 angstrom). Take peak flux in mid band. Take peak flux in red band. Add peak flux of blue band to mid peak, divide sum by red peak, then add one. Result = 2.16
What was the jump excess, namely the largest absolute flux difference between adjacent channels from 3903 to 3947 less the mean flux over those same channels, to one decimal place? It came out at -5.8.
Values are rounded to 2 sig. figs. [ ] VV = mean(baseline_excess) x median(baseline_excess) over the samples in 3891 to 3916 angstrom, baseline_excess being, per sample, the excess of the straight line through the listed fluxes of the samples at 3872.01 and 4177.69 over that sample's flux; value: 19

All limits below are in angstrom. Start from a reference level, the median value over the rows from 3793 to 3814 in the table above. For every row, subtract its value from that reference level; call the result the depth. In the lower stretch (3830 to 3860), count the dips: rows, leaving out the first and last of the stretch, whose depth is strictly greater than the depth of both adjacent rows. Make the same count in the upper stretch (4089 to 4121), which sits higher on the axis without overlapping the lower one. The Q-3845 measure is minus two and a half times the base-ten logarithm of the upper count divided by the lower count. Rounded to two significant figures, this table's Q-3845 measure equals -1.2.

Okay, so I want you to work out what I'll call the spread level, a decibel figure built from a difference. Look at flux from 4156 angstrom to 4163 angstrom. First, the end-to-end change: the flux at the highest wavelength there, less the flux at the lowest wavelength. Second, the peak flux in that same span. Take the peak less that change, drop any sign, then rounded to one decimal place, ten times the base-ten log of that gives 12.1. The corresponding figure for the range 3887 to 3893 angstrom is 8.8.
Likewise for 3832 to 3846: 6.8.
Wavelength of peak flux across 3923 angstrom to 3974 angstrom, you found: 3954.91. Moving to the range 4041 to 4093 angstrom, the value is 4088.24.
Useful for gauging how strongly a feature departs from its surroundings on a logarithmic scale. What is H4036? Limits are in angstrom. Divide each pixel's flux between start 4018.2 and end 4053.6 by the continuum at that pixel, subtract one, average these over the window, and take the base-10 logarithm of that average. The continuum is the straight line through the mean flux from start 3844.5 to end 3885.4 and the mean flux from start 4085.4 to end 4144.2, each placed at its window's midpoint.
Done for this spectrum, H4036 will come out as -0.87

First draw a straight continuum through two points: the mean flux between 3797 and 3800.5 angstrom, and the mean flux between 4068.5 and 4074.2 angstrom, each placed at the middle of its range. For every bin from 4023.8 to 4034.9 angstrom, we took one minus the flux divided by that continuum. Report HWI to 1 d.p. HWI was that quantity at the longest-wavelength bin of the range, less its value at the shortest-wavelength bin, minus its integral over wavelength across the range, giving 1.0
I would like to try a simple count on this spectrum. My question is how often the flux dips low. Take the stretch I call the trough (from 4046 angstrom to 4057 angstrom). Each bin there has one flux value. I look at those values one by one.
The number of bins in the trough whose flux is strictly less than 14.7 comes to 2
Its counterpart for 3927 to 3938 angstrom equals 6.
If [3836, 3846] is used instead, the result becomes 6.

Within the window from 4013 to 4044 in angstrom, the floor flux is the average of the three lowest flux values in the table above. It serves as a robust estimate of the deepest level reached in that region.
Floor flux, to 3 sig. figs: 14.0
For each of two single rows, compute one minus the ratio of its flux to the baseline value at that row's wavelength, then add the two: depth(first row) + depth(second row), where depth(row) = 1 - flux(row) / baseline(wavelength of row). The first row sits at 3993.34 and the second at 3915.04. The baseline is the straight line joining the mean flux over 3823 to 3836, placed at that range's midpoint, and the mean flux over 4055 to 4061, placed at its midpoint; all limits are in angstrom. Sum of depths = -0.66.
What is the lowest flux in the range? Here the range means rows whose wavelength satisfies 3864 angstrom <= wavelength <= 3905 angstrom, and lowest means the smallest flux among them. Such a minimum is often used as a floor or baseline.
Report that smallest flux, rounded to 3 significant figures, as 5.75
